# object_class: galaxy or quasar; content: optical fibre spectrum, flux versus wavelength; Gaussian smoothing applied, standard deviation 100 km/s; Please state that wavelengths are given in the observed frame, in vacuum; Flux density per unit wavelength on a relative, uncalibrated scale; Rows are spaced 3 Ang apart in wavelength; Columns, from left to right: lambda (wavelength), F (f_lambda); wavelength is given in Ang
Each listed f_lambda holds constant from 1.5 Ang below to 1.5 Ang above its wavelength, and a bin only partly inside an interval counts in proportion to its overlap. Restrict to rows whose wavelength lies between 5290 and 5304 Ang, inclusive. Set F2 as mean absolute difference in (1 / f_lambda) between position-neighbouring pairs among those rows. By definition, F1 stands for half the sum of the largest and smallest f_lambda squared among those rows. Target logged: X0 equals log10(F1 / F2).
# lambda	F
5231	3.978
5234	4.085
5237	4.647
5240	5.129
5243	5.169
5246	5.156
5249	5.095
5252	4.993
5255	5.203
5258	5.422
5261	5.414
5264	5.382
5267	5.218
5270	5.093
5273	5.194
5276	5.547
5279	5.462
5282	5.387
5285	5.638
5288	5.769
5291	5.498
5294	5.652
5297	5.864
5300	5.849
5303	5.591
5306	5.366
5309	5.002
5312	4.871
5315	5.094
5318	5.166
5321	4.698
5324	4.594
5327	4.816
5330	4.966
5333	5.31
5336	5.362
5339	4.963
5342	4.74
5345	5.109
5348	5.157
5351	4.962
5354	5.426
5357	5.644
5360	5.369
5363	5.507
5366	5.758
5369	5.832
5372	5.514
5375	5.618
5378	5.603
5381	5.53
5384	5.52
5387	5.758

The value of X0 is 3.8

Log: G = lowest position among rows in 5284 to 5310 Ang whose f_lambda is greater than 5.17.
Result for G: 5285 Ang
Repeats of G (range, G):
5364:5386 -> 5366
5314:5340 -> 5333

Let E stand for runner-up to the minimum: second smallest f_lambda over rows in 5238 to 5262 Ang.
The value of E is 5.095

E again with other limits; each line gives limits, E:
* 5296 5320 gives 5.002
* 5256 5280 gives 5.194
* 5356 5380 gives 5.507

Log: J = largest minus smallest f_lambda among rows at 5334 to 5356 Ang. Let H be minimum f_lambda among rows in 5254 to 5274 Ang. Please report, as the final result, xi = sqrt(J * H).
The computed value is 1.87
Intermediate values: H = 5.093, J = 0.7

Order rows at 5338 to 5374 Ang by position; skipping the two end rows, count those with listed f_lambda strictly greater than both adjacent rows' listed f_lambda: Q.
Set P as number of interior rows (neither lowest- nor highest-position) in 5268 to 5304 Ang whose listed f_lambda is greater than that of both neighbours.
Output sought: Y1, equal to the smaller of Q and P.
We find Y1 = 3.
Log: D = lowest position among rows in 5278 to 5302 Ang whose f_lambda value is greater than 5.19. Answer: 5279 Ang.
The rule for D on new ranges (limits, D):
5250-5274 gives 5255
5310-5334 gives 5333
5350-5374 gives 5354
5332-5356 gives 5333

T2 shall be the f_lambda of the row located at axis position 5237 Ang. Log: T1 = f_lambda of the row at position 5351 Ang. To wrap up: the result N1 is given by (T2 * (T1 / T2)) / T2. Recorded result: 1.07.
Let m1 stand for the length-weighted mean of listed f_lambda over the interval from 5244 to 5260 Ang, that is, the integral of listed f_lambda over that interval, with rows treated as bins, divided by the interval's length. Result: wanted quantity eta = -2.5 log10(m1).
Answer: -1.79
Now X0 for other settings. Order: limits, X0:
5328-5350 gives 3.4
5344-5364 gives 3.6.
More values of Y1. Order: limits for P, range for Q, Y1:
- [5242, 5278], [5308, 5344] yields 1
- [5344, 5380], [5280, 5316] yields 2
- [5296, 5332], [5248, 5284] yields 1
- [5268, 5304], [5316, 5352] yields 2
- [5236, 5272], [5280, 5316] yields 2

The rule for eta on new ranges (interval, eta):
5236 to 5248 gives -1.76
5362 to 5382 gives -1.88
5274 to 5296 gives -1.86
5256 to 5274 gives -1.81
